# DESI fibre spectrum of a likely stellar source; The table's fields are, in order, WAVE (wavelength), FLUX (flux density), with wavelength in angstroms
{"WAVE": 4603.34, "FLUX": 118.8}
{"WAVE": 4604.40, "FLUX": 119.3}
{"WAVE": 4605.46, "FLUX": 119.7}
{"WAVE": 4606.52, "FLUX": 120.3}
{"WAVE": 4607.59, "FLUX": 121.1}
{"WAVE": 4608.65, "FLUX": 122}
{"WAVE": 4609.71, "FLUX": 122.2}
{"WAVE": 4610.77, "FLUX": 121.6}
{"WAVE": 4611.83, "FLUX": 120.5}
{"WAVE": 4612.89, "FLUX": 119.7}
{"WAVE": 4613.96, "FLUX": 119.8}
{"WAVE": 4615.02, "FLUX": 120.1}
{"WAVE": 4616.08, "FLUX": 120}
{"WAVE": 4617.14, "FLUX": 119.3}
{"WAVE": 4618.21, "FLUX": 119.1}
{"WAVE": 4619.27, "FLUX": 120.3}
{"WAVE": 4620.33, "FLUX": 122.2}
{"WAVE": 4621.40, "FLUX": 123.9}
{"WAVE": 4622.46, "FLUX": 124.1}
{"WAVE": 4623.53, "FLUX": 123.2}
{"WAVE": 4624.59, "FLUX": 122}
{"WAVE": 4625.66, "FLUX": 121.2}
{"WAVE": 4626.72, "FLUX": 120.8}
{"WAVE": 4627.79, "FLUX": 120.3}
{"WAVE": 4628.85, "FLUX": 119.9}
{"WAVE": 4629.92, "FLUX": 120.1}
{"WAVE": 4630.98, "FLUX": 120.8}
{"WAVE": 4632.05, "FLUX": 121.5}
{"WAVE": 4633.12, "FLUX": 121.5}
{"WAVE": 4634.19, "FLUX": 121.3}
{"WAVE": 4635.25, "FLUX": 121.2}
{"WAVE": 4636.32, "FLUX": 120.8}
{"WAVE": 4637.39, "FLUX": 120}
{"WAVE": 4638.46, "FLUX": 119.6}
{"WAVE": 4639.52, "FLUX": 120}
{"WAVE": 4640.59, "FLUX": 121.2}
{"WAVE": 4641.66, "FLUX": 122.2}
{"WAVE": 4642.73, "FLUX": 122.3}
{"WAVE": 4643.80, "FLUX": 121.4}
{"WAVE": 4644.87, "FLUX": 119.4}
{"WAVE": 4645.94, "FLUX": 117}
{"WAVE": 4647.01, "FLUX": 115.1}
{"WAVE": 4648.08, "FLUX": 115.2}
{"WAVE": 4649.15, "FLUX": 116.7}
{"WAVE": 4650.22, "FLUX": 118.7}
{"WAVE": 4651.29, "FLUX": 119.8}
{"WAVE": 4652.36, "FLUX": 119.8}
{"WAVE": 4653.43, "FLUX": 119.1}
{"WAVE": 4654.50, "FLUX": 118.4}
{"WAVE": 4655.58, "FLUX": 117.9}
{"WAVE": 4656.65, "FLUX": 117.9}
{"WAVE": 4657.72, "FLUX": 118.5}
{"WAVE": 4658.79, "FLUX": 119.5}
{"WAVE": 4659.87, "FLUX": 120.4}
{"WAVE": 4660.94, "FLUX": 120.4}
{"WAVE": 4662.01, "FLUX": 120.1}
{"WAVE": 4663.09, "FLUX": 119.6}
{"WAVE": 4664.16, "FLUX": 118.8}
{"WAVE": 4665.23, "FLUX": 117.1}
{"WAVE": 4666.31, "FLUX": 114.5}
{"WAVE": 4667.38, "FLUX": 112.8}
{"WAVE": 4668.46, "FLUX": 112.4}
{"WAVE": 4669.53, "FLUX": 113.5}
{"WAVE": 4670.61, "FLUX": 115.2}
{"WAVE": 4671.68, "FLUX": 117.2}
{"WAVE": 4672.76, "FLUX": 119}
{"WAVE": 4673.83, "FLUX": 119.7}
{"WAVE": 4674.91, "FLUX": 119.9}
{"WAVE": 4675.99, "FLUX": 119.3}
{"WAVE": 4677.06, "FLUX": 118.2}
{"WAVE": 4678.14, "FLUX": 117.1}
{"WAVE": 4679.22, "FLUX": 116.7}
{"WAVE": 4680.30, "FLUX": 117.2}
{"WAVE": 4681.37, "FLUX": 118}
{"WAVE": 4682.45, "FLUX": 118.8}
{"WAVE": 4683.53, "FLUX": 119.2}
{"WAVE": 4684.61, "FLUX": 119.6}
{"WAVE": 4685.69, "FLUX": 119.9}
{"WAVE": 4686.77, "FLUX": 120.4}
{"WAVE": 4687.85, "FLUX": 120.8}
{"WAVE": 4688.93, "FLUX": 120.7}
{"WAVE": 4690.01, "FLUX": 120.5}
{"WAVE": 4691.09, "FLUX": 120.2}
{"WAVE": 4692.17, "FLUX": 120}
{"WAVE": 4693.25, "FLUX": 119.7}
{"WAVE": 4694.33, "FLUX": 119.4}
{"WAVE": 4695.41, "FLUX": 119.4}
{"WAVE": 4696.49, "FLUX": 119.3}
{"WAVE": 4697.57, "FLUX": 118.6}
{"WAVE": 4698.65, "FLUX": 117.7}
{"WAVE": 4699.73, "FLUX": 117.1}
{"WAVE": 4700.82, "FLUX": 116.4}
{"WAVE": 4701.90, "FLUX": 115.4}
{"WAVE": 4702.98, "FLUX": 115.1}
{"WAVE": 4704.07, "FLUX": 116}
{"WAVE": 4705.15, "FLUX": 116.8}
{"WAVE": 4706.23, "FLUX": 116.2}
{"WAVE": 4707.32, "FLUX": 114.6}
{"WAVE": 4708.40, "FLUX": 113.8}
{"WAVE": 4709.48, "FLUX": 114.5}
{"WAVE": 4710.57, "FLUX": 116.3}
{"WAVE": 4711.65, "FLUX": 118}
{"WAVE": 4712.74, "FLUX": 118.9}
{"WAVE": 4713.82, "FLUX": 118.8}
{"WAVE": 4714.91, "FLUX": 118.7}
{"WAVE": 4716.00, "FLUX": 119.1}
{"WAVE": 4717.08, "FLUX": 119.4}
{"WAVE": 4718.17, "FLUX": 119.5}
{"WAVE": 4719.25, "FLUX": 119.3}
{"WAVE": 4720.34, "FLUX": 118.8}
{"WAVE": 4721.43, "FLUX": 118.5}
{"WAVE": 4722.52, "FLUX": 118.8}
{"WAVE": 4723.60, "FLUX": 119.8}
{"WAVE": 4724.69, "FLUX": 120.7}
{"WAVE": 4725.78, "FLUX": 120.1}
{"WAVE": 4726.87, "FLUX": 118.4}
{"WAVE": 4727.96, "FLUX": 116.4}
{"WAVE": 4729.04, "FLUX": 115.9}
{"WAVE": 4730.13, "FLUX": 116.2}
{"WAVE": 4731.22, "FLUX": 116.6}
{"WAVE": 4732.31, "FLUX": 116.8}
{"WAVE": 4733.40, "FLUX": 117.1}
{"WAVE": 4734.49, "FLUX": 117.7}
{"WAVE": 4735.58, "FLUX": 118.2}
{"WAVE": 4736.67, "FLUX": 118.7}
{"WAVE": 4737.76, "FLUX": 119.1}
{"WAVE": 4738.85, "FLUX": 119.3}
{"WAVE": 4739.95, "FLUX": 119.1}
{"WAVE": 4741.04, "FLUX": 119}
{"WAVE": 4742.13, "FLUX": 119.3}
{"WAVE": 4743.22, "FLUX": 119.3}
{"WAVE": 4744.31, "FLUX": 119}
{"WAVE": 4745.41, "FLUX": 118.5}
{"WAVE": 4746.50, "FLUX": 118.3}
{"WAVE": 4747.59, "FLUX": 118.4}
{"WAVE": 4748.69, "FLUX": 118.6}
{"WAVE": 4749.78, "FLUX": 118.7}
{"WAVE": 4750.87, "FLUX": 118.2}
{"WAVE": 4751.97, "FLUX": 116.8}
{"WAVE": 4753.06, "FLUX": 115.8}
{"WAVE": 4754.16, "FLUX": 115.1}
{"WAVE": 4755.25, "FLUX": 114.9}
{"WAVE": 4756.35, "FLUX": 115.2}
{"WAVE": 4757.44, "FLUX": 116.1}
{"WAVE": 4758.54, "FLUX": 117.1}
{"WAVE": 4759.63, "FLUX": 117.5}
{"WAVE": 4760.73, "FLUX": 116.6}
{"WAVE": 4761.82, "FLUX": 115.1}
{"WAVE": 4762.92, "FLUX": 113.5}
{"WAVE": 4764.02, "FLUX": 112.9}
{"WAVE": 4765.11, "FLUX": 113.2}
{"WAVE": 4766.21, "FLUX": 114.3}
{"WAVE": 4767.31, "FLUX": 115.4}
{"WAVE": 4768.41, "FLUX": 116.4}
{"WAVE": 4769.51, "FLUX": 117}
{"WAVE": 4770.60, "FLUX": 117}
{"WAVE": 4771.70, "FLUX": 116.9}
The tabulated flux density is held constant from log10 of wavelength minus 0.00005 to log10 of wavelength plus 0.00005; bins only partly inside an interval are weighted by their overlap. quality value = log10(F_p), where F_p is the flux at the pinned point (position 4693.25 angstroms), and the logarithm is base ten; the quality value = 2.08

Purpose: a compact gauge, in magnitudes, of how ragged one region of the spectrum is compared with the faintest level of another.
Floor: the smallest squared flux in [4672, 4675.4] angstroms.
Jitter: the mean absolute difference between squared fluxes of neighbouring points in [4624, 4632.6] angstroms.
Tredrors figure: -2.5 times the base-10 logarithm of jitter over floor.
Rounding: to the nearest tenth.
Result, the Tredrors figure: 5.1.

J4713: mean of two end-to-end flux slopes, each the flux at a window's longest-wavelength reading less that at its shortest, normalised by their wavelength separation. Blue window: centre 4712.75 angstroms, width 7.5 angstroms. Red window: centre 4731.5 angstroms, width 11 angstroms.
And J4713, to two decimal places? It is 0.37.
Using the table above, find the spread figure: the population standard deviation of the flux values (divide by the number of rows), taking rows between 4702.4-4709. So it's 1.0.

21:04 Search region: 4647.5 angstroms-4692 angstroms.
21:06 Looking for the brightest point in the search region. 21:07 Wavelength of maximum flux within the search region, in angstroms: 4687.85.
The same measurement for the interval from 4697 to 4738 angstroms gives 4724.69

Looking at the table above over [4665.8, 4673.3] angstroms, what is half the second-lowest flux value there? 56.4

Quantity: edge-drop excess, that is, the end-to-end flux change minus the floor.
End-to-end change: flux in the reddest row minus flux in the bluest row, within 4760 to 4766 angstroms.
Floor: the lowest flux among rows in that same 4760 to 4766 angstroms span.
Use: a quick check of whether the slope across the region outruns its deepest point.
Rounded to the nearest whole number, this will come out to -116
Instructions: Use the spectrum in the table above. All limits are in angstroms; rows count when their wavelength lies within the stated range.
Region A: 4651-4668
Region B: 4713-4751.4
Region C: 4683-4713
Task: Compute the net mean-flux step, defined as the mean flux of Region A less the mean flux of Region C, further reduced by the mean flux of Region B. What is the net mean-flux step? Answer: -118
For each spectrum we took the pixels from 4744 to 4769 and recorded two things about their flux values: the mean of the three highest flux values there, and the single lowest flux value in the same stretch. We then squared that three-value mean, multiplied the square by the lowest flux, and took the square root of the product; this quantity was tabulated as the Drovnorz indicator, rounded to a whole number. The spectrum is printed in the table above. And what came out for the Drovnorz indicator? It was 1262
